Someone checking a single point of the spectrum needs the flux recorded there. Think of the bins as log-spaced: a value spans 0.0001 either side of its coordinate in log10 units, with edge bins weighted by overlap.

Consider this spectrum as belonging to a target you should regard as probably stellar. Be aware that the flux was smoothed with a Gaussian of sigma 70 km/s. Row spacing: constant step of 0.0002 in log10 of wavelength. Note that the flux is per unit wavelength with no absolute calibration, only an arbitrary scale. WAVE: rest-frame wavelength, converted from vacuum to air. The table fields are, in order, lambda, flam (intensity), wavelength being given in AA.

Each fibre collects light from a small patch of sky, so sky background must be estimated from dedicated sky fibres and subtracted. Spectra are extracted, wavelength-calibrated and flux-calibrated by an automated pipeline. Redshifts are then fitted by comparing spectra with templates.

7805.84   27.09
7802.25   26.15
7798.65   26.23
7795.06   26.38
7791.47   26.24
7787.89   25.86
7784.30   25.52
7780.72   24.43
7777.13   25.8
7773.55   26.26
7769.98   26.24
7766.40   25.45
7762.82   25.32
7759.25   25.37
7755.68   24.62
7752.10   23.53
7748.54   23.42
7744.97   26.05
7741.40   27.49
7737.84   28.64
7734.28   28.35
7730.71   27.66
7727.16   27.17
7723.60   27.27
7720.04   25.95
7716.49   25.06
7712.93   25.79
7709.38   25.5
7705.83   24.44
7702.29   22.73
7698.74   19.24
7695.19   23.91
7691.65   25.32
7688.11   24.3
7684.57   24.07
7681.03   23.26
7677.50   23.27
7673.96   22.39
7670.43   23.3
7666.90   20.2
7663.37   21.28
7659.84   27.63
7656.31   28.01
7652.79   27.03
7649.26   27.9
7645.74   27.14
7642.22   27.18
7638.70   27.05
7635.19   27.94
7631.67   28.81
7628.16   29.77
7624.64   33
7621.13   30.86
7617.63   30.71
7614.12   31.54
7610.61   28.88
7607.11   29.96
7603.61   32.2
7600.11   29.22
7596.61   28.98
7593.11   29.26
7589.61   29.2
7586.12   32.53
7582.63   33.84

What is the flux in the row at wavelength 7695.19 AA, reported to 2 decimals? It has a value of 23.91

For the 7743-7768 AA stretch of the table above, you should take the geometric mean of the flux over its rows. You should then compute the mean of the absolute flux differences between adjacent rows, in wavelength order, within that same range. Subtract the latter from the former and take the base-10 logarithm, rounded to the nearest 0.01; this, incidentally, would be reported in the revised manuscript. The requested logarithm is 1.38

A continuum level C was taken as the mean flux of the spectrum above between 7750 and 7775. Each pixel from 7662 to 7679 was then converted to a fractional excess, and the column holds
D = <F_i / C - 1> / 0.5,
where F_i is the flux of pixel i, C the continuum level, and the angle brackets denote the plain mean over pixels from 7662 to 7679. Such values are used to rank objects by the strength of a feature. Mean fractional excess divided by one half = -0.25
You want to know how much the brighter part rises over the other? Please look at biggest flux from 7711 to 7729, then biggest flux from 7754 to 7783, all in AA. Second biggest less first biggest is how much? -1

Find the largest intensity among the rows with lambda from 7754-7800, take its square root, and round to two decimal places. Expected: 5.14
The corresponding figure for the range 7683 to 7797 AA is 5.35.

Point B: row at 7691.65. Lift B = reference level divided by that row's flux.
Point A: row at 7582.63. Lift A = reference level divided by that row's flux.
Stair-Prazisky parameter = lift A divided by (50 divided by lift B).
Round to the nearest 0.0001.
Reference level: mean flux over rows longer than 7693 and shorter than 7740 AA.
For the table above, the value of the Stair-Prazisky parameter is 0.0152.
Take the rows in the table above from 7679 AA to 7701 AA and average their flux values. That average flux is 23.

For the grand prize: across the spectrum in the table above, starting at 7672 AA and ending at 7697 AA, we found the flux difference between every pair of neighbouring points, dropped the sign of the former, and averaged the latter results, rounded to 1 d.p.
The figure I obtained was 0.7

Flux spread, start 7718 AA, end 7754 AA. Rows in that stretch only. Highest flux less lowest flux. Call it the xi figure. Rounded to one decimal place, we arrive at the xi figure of 5.2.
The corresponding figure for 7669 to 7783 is 9.4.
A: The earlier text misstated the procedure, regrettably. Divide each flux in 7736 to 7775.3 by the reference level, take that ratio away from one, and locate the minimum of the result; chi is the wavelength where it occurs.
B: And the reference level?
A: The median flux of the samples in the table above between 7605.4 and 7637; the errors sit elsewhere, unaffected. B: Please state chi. 7737.84 AA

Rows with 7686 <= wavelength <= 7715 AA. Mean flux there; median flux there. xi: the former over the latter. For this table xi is 0.98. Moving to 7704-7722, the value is 0.99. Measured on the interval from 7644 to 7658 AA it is 1.00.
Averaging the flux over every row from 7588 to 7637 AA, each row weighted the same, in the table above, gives 30.0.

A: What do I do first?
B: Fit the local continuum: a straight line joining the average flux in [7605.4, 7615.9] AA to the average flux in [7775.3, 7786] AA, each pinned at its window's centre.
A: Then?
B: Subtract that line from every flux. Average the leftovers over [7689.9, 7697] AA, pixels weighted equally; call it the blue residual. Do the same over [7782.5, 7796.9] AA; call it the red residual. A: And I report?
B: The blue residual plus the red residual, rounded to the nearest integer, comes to -2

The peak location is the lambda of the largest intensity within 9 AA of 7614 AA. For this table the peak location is 7614.12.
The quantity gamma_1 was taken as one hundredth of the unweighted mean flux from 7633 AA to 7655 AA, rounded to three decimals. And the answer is 0.274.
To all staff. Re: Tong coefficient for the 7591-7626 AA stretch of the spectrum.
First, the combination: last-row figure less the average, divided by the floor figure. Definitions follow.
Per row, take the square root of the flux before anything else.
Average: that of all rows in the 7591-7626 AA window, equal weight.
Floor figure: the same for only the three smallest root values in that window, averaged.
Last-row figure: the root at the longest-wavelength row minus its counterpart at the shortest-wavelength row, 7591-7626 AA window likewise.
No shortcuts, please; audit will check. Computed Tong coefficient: -0.96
